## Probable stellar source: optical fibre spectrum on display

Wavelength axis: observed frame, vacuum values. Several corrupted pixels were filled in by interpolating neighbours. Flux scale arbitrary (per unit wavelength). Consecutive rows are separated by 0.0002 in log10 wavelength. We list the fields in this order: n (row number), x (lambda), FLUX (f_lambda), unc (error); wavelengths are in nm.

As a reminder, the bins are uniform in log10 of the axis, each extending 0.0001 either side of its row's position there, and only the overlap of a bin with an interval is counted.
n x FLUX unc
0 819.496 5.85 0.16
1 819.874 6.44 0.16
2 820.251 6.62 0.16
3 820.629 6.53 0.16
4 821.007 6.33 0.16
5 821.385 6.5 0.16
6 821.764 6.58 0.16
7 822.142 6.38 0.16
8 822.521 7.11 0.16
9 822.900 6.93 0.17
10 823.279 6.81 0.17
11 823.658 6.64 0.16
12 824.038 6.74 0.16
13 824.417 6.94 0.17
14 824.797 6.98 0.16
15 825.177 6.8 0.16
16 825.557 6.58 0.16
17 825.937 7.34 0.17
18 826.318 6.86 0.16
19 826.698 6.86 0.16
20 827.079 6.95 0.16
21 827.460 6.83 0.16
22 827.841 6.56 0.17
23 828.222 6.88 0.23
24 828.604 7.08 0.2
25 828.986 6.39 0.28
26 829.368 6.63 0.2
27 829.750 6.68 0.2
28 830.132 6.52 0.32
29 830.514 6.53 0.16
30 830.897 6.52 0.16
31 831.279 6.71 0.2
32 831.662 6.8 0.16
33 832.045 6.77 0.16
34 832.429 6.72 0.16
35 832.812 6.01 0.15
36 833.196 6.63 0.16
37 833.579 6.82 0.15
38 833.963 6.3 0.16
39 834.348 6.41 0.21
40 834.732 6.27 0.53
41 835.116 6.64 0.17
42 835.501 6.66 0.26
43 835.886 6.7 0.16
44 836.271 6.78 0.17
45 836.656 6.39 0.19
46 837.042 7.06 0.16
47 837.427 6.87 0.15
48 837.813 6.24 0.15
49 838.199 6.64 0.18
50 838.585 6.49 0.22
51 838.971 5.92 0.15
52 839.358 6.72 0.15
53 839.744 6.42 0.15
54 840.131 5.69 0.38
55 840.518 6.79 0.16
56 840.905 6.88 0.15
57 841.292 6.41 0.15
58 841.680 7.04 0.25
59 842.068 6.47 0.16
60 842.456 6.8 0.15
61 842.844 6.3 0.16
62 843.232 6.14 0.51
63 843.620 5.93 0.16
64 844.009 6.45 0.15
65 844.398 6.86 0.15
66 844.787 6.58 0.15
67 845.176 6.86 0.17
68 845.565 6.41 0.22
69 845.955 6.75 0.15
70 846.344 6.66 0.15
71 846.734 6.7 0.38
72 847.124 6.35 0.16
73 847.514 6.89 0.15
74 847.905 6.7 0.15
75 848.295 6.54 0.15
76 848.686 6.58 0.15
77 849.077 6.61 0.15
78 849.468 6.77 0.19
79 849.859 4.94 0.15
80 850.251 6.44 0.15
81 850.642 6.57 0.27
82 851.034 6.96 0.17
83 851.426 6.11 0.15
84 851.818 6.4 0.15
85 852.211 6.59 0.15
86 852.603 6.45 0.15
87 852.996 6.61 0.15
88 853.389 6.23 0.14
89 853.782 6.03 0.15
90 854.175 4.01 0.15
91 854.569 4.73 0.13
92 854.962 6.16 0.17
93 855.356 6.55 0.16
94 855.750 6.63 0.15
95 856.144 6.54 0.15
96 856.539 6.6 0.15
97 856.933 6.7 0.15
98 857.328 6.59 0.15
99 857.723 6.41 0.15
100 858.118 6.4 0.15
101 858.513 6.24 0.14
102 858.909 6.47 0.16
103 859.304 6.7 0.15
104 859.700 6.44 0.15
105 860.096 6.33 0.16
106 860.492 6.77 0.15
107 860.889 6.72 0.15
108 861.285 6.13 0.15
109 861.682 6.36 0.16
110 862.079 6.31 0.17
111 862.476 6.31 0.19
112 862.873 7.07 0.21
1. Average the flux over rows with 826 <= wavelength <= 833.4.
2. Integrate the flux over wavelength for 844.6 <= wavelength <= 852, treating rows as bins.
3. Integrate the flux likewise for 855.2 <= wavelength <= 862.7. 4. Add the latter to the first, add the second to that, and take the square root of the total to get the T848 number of 10.2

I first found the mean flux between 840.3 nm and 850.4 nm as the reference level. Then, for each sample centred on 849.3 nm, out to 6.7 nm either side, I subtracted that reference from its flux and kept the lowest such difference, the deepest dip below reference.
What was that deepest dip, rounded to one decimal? -2.5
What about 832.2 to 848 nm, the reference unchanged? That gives -0.8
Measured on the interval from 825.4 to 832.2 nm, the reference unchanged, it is -0.1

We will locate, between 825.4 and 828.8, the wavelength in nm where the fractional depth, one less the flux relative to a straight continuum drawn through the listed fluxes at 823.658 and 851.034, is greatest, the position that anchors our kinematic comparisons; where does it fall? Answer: 827.841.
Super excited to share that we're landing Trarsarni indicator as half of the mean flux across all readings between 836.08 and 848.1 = 3.28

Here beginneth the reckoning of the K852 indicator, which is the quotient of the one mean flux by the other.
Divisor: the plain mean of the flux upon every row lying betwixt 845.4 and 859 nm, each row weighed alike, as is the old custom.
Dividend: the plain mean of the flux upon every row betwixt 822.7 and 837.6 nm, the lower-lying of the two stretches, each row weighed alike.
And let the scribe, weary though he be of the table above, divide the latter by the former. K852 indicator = 1.06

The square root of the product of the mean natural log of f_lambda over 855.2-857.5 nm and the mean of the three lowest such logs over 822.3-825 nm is 1.90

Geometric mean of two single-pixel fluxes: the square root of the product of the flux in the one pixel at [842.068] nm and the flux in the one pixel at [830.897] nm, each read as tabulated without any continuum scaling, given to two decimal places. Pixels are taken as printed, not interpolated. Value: 6.49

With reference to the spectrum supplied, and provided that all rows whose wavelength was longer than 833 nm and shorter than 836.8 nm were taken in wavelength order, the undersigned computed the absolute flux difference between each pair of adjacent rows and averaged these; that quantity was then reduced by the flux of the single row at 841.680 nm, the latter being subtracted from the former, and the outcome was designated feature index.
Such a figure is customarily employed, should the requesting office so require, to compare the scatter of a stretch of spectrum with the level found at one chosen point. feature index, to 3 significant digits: -6.83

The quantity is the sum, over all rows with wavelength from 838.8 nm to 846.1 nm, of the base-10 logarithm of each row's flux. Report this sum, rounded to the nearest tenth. 15.4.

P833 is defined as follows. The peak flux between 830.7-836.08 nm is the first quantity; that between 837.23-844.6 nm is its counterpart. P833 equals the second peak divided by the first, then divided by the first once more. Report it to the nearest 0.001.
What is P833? 0.151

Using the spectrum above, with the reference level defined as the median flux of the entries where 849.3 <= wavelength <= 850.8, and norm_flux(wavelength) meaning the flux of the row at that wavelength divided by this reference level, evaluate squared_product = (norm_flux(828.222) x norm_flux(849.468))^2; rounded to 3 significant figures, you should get 1.21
